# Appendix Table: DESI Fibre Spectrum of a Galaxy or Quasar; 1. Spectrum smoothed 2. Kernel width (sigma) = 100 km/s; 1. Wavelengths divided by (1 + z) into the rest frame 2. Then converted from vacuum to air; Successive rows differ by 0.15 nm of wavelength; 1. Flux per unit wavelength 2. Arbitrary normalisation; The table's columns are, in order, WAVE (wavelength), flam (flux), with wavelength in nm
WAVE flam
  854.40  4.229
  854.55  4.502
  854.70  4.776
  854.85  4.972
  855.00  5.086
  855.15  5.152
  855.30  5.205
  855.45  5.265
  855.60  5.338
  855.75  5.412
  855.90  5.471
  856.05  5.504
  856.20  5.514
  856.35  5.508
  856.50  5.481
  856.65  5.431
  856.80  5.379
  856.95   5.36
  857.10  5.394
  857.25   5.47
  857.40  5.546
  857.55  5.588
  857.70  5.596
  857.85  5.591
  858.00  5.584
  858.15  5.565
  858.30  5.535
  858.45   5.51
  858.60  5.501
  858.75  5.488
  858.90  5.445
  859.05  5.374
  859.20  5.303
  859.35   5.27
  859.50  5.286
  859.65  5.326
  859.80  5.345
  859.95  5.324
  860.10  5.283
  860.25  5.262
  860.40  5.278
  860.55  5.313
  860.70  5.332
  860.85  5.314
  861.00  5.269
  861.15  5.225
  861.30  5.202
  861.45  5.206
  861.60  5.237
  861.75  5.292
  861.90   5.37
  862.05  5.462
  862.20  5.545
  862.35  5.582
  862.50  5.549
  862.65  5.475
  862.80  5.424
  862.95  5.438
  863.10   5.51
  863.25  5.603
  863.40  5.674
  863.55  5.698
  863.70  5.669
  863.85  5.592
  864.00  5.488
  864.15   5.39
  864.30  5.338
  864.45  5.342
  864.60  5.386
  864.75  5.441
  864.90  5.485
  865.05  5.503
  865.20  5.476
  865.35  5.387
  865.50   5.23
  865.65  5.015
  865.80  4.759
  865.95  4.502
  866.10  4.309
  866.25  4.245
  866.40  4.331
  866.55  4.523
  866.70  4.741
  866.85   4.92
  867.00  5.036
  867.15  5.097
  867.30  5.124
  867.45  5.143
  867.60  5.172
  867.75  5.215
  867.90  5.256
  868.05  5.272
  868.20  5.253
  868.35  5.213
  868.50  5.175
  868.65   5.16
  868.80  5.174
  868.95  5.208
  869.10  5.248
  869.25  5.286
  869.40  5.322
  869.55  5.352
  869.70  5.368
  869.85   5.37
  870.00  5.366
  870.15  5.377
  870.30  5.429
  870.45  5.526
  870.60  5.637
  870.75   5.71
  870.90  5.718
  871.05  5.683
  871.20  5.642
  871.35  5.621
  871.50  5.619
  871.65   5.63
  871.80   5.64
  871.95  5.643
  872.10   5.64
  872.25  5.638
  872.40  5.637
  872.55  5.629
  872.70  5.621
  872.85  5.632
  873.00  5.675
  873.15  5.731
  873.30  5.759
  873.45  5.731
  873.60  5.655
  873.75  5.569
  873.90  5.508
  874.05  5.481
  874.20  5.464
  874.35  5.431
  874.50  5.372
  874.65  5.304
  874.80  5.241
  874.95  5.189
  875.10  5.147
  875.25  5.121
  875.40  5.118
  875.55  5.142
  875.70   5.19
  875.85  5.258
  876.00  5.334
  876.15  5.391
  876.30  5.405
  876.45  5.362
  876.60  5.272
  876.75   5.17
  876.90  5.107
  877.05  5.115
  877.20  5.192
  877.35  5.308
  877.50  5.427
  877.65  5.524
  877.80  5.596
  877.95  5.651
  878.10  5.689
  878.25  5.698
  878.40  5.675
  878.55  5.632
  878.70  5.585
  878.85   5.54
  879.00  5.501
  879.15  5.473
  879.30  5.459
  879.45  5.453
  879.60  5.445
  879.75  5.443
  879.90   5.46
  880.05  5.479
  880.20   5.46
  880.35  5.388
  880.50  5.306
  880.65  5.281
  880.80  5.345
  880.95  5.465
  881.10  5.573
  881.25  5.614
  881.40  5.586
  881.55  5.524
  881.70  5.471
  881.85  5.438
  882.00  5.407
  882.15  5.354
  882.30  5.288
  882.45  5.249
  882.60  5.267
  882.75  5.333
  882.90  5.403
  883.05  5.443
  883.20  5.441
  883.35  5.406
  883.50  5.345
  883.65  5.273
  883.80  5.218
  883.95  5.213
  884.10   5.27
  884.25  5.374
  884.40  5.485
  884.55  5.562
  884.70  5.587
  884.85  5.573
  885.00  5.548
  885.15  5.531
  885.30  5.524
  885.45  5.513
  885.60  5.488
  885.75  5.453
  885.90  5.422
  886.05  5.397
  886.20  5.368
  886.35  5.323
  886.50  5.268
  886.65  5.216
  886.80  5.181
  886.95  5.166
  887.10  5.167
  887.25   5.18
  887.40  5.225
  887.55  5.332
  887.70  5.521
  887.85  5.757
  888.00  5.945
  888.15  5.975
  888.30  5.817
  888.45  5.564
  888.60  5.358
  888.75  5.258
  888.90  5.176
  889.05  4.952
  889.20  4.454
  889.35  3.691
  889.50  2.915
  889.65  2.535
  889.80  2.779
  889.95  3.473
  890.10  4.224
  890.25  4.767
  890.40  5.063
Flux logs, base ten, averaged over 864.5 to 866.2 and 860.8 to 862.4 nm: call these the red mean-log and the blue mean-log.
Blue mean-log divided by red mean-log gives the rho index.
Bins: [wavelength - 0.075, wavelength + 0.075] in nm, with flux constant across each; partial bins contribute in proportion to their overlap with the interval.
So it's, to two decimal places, 1.03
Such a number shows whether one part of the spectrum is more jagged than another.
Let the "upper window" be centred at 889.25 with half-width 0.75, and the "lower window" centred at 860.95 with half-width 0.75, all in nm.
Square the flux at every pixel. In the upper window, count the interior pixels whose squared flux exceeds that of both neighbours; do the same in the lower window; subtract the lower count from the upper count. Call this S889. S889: -1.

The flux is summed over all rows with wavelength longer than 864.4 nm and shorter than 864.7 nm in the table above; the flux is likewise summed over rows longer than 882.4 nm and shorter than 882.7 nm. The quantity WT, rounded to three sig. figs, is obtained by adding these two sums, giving 21.2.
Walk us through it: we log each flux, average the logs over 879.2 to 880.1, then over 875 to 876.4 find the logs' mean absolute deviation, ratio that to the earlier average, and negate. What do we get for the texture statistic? -0.0113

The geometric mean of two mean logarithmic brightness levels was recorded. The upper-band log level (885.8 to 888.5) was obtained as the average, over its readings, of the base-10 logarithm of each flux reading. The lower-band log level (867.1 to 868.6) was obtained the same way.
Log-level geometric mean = 0.725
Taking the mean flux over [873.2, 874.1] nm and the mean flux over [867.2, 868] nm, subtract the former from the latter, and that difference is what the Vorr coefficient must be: -0.44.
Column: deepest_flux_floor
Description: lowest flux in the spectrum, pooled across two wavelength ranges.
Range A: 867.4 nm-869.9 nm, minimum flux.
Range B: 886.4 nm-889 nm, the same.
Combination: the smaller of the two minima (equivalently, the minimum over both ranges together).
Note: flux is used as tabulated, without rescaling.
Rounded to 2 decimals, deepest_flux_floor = 5.14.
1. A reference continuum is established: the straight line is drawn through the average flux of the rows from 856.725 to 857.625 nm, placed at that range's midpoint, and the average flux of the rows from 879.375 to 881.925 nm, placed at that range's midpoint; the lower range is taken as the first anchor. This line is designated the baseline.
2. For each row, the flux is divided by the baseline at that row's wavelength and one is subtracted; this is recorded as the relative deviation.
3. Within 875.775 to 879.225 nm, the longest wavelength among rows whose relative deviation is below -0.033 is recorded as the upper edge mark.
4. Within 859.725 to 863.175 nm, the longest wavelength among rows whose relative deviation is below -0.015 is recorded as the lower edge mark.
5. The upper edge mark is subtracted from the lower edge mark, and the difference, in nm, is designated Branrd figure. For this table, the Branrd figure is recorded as -15.30 nm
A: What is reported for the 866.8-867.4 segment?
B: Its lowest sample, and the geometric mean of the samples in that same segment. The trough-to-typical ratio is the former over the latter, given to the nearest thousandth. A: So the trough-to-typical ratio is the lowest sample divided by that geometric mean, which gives 0.975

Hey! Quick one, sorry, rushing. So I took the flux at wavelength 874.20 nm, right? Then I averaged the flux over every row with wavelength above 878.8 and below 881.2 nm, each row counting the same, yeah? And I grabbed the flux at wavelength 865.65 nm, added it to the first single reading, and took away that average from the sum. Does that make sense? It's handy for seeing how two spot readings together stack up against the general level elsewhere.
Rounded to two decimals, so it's 5.04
